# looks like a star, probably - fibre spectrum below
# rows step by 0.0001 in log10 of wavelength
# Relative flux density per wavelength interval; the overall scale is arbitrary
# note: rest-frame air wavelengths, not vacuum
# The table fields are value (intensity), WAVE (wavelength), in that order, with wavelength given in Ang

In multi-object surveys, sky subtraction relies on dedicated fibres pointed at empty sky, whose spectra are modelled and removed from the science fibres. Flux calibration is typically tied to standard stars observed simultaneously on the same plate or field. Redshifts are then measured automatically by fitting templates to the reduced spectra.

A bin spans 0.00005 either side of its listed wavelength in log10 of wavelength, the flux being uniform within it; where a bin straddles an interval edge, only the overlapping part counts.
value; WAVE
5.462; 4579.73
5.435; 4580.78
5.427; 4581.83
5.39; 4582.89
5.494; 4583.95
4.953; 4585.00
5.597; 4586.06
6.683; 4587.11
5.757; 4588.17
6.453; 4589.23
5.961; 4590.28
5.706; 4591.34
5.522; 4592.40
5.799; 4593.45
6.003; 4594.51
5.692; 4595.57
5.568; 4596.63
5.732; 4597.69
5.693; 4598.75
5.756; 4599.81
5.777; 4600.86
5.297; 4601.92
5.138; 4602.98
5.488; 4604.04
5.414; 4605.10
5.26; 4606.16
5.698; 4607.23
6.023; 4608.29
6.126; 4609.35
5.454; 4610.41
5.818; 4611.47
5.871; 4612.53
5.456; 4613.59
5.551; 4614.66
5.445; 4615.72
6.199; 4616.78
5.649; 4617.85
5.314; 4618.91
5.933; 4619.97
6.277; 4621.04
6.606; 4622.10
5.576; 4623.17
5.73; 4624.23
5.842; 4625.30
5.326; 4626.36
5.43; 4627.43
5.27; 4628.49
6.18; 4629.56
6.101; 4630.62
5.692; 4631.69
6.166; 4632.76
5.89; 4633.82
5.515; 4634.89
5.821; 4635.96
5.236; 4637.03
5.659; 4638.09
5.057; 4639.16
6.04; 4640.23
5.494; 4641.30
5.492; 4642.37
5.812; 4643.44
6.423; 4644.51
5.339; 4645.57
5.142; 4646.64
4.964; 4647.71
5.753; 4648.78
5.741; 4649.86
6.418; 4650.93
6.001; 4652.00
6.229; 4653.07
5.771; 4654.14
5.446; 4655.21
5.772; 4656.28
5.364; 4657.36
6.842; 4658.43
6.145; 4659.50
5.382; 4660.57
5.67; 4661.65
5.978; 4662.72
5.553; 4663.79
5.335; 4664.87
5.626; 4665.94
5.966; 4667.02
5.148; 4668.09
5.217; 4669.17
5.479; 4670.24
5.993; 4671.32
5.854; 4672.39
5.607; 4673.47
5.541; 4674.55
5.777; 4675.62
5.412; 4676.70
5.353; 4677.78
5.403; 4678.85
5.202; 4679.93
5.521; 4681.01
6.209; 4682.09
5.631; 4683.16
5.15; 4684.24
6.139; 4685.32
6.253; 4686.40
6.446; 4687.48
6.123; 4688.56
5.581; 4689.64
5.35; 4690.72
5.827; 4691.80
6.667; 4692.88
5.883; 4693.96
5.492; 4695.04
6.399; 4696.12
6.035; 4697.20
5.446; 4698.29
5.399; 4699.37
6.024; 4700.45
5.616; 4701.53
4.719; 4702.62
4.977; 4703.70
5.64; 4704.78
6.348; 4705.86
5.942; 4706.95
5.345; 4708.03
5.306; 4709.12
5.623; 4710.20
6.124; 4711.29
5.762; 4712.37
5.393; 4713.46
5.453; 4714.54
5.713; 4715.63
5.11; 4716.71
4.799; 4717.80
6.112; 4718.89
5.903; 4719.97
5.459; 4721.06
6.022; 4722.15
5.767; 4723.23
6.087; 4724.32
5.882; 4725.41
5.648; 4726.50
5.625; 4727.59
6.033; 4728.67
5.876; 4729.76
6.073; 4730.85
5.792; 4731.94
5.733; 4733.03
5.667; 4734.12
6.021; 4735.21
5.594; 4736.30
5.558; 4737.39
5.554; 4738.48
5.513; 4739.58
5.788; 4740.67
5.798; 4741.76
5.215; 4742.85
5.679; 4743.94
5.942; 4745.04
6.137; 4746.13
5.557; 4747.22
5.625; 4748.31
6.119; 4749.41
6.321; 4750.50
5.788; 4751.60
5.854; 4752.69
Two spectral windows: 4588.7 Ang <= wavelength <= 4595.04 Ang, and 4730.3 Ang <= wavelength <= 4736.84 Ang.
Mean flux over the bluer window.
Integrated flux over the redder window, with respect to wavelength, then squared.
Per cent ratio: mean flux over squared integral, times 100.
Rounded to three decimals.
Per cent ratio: 0.409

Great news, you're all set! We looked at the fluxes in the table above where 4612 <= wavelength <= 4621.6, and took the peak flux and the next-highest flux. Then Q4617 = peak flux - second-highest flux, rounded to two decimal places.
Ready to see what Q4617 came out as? 0.08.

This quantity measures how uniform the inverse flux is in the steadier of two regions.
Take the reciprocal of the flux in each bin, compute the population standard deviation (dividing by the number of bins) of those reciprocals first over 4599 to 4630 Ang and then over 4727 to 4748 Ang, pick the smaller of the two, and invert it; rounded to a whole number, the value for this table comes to 144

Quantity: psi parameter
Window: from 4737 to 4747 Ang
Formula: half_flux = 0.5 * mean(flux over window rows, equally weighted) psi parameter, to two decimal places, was 2.84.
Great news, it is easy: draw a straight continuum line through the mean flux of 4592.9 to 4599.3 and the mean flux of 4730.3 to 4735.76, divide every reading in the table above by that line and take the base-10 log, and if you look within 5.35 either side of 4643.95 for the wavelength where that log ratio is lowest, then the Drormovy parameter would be 4647.71 Ang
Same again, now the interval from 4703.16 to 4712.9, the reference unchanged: 4703.70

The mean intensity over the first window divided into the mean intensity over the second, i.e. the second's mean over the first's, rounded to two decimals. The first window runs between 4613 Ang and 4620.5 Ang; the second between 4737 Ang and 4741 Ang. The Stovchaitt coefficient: 0.99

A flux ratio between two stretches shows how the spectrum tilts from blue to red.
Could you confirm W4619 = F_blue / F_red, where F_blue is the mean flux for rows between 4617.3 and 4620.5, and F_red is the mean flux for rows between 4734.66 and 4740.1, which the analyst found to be 1.00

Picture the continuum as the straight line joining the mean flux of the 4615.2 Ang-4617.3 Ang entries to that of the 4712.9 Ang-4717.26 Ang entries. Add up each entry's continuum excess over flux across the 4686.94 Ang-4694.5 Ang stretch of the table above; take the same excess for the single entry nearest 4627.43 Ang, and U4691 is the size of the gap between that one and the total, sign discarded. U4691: 3.6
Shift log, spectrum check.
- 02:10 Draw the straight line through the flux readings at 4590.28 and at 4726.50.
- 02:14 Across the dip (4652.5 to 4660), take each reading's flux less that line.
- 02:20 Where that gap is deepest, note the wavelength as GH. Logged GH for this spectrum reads 4657.36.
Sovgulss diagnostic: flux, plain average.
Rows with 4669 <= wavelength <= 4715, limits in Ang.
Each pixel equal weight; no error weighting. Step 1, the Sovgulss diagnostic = 5.69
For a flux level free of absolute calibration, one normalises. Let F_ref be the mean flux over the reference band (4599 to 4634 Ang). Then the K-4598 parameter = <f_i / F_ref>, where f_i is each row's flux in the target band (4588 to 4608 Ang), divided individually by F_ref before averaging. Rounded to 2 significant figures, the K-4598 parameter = 0.99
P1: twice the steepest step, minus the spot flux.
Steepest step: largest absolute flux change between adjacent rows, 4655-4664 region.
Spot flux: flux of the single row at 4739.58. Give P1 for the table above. -2.6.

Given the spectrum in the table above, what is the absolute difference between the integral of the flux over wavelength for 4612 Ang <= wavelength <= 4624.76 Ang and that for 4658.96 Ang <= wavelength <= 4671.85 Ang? 1.5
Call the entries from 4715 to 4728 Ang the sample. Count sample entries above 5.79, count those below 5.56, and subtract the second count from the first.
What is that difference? 2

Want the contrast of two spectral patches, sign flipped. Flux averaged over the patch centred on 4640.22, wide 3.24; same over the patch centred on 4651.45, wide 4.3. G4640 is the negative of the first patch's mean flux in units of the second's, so -0.91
